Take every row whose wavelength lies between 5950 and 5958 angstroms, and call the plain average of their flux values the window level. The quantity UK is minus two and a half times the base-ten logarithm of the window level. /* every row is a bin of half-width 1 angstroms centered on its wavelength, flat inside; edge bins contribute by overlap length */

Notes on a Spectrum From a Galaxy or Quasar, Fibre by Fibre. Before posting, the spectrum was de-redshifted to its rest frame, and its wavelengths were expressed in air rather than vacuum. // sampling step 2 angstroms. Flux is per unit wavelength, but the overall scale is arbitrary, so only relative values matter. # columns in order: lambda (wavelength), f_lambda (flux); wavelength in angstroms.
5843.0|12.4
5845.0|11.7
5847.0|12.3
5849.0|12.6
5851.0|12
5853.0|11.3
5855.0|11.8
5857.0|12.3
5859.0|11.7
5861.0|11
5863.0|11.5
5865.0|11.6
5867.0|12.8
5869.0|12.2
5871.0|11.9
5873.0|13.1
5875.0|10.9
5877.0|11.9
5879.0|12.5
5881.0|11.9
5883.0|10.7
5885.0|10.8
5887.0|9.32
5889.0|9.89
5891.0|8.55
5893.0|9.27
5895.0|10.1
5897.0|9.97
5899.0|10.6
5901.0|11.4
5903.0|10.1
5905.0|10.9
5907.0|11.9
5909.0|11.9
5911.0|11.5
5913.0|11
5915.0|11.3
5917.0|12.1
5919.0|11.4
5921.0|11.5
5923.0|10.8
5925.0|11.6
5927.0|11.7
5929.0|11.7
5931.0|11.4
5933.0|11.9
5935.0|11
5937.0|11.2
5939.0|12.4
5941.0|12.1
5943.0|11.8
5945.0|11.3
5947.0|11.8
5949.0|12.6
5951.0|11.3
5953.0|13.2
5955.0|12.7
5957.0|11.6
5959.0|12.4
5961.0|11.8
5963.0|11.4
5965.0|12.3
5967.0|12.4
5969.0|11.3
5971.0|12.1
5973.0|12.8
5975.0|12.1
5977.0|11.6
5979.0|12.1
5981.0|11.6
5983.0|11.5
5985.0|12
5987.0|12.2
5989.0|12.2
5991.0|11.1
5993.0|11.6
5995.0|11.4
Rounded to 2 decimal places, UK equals -2.72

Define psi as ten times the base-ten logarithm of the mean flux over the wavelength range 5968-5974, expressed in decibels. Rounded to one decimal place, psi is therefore 10.8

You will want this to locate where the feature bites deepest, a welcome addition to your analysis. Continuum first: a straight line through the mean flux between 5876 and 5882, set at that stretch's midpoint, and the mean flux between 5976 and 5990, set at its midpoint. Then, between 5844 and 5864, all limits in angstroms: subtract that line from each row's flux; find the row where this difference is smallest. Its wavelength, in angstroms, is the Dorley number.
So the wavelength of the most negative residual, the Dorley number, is 5861.0 angstroms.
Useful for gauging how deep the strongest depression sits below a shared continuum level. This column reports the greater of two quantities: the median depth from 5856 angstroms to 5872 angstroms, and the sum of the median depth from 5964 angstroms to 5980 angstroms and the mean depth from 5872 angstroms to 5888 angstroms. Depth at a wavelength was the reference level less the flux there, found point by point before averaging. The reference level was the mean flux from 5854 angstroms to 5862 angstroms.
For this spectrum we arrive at -0.1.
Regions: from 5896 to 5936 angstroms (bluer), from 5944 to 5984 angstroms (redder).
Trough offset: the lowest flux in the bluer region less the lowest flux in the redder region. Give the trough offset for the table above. -1.3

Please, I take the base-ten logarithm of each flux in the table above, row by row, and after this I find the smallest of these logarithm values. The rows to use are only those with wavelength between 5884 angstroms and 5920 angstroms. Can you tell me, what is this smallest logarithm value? 0.93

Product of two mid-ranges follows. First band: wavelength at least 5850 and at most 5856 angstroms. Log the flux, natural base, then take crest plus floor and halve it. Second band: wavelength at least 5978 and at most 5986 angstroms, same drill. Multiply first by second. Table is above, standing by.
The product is 6.06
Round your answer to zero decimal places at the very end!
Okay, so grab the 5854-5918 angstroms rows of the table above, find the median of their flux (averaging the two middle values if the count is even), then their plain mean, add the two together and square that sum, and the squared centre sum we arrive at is 513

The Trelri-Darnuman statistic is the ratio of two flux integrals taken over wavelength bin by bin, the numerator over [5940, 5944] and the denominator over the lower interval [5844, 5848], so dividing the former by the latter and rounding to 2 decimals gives 1.00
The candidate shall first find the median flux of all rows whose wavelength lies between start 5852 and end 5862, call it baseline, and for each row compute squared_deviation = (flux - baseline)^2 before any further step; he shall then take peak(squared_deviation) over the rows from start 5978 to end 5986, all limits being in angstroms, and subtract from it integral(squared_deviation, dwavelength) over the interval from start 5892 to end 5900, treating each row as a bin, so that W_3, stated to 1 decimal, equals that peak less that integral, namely -25.2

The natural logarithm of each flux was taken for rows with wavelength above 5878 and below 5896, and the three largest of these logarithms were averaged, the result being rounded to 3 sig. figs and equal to 2.46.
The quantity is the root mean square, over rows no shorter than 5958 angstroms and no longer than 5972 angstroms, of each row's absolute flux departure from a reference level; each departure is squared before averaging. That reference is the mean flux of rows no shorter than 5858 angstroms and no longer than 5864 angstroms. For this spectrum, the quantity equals 0.7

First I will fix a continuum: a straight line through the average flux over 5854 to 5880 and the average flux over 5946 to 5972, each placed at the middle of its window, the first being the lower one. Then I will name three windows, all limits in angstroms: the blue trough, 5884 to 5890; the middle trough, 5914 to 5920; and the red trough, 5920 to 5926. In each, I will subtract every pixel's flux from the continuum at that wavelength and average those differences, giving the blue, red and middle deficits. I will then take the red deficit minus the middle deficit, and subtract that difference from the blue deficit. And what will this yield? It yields 1.7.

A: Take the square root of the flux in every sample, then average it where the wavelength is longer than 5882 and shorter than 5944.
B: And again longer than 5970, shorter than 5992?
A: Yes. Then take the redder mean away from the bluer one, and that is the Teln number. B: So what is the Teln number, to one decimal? -0.1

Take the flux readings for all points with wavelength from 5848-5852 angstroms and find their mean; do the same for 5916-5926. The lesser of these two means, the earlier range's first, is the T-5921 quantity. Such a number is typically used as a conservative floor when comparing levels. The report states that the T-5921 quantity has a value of 11.5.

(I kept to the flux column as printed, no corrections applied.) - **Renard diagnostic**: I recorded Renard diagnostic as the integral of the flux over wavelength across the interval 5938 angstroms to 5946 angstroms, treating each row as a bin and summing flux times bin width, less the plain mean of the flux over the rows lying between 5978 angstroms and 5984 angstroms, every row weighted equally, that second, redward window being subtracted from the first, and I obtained 83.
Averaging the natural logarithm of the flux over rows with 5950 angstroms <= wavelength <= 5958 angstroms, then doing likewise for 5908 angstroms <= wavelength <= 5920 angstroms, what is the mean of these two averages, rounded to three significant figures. 2.47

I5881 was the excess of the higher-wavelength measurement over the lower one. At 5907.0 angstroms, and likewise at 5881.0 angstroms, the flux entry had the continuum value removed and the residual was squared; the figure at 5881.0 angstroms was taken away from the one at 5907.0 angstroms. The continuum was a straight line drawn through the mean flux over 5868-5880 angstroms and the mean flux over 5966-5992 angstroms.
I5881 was 0.0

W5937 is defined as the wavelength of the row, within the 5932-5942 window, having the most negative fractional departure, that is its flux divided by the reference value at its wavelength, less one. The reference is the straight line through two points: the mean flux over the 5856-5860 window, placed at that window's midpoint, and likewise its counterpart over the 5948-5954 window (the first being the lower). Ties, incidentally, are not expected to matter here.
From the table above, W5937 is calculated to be 5935.0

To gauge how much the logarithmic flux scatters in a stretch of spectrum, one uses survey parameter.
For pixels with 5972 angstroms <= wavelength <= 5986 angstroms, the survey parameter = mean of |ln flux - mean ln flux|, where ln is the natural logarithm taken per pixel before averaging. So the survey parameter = 0.03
